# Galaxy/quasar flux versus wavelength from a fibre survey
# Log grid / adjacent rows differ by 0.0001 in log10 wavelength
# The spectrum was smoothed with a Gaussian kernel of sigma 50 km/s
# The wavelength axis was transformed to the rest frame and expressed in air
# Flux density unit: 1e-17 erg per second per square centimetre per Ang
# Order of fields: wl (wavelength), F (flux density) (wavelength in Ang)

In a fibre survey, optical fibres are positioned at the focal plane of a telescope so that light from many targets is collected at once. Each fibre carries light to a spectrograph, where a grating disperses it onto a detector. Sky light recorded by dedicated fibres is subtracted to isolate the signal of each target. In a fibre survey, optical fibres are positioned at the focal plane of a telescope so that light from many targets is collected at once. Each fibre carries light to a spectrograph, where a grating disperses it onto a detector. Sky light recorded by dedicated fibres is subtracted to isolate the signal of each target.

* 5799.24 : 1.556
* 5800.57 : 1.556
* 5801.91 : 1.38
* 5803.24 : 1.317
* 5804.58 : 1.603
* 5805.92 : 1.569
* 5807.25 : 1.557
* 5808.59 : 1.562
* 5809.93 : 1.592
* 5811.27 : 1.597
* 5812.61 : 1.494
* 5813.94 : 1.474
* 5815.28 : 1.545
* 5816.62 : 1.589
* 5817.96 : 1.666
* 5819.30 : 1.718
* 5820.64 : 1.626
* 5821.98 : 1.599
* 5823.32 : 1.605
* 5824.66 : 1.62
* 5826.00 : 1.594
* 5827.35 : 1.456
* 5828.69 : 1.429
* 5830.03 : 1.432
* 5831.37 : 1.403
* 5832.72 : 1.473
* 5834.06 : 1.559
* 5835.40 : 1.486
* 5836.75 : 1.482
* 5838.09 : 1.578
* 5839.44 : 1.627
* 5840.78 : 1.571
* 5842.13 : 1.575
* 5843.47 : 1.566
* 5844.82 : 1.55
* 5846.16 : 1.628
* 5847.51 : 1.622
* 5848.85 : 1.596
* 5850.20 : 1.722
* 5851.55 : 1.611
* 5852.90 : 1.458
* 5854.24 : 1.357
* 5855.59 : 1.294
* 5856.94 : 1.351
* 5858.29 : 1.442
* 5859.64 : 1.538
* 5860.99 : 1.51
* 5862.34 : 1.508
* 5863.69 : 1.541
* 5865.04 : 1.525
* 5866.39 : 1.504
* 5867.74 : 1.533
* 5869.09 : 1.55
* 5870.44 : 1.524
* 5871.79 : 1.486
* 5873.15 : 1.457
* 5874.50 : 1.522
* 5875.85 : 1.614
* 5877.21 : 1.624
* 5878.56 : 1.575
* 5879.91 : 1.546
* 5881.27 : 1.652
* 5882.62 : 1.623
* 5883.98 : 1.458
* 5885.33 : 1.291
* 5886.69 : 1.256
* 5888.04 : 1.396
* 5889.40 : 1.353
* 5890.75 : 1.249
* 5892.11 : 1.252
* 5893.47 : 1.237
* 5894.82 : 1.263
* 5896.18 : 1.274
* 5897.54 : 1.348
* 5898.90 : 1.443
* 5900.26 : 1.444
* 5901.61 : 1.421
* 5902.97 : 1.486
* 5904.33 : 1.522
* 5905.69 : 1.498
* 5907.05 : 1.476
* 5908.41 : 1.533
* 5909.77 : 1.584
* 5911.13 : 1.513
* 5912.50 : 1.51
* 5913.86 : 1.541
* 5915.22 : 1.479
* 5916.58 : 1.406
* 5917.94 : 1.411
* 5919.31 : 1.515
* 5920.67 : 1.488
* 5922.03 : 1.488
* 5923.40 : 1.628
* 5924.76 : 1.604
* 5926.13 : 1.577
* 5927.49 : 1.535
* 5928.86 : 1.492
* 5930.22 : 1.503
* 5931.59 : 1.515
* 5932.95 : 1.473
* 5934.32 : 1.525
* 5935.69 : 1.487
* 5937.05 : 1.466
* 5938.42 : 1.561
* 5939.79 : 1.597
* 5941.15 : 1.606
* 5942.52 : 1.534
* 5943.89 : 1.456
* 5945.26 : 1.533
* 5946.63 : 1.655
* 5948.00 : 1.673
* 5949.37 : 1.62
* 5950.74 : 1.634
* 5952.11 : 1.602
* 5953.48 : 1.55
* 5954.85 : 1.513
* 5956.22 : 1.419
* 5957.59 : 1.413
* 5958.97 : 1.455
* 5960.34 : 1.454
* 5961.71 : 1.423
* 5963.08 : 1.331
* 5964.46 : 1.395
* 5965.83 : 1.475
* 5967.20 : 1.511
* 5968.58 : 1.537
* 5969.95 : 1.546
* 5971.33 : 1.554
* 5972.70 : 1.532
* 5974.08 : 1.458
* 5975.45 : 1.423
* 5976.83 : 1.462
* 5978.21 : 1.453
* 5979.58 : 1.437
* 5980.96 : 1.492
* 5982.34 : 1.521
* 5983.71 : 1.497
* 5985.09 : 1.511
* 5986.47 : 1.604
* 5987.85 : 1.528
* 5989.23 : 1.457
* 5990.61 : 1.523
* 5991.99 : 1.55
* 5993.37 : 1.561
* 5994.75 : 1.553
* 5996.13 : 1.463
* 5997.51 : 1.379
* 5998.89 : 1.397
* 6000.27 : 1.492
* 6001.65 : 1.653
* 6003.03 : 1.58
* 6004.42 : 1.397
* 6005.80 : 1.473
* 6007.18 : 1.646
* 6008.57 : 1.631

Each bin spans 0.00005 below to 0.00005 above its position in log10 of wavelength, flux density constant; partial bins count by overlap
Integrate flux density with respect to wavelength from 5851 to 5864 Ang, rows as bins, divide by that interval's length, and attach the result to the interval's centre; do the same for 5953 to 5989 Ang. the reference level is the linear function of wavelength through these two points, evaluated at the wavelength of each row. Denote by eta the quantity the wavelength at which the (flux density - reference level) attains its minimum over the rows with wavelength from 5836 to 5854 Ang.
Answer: 5852.90 Ang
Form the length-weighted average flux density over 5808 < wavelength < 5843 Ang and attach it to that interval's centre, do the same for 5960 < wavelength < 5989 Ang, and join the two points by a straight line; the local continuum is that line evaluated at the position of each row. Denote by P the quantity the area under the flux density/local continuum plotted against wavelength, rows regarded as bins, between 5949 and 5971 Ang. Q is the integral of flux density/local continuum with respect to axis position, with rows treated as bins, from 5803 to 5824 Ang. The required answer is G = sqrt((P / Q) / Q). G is 0.221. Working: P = 22.0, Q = 21.2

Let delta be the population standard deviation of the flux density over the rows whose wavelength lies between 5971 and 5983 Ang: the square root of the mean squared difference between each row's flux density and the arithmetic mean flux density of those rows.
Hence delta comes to 0.04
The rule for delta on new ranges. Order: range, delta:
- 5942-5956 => 0.07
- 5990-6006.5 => 0.08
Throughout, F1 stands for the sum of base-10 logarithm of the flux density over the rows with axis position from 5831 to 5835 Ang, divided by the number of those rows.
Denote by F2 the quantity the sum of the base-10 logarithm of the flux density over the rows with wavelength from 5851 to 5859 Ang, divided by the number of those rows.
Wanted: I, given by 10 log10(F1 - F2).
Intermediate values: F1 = 0.169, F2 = 0.151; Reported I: -17.3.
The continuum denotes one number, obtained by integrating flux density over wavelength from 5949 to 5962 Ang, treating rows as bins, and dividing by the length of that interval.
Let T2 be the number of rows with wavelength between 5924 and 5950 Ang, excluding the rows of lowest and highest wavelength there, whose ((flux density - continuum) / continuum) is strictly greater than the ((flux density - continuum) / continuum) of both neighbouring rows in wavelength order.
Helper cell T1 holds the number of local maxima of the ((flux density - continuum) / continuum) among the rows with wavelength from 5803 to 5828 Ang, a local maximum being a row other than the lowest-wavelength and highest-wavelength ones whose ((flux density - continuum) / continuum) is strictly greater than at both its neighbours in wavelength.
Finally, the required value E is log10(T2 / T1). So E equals 0.000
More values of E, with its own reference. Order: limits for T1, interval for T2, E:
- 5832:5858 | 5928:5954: 0.000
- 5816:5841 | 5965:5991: -0.097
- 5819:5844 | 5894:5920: -0.097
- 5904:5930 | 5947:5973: -0.125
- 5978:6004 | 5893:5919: 0.000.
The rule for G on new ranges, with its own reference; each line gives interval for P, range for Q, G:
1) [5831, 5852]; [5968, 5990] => 0.207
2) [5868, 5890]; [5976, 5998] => 0.208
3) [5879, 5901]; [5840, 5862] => 0.205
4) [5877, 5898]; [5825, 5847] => 0.202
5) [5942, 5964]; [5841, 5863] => 0.217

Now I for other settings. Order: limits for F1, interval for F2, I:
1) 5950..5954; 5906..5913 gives -17.0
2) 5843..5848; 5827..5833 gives -13.6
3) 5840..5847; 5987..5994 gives -18.2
